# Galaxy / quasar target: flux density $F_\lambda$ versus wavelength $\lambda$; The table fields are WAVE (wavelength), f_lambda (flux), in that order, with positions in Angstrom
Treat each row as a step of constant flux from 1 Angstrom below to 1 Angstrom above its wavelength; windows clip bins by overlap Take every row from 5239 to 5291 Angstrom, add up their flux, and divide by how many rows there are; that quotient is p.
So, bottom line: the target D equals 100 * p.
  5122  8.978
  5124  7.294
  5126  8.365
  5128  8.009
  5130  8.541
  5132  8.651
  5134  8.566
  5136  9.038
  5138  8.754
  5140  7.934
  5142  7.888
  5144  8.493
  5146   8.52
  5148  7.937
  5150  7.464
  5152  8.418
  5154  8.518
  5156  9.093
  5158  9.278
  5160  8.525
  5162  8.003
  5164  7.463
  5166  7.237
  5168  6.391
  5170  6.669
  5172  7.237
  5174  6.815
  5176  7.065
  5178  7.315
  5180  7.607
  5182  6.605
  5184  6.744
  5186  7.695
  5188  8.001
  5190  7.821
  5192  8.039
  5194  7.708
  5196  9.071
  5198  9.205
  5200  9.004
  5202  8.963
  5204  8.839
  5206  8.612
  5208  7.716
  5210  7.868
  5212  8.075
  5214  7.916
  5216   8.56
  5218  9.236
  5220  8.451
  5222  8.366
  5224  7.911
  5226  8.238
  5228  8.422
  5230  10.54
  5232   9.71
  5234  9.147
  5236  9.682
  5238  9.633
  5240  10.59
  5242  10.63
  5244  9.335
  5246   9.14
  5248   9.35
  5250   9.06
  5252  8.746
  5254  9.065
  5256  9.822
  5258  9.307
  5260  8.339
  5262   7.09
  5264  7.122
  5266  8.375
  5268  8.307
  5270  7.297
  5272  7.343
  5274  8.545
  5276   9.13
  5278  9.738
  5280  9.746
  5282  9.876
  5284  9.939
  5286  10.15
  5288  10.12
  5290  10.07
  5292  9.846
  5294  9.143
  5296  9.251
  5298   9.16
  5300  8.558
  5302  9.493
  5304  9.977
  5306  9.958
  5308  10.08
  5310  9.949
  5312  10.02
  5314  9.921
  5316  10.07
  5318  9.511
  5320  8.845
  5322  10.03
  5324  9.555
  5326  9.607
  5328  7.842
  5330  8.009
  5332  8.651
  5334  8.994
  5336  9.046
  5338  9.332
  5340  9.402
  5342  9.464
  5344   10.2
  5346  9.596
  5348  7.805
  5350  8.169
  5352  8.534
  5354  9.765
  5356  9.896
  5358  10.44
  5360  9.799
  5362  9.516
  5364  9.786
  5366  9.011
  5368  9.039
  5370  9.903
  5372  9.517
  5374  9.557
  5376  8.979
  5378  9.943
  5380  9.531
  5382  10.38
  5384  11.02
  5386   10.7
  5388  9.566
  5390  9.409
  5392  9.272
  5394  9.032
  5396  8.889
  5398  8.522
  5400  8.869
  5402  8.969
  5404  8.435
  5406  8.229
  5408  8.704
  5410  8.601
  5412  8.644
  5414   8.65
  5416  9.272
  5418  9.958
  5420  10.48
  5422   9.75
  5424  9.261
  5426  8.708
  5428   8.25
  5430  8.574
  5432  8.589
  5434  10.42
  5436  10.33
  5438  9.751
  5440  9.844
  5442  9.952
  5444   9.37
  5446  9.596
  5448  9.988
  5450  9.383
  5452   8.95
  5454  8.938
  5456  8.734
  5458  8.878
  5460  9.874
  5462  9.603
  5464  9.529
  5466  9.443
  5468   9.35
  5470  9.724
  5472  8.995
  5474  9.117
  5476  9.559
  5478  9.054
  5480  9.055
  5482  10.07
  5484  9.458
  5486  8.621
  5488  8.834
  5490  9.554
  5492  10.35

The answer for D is 909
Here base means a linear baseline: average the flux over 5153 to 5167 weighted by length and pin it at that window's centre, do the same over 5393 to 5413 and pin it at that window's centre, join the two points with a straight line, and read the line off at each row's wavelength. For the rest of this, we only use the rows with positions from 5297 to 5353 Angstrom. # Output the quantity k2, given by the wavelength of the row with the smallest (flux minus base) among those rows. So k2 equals 5348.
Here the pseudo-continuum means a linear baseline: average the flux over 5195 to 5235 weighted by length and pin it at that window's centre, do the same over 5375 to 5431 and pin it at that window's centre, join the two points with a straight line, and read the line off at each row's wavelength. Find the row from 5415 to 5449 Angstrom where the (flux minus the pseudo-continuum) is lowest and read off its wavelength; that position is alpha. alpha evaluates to 5428 Angstrom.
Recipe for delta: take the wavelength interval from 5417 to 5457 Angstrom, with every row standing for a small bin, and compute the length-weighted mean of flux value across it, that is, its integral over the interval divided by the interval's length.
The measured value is 9.4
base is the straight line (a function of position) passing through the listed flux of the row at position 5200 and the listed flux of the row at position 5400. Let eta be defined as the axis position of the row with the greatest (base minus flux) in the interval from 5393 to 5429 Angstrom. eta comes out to 5406 Angstrom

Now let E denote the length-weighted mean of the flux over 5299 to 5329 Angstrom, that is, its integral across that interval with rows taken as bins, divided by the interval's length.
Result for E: 9.6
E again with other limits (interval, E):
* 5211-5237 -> 8.8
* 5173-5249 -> 8.5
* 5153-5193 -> 7.6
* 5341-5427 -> 9.3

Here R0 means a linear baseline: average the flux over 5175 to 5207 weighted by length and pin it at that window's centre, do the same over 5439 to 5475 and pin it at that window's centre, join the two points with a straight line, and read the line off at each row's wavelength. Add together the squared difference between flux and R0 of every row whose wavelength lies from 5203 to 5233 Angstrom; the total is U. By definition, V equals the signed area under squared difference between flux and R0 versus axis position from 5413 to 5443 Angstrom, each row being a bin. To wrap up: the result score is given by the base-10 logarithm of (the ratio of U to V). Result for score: -0.21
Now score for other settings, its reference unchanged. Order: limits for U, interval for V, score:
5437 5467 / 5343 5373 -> -0.93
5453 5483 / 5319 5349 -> -0.91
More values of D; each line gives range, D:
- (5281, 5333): 952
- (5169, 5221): 796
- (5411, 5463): 937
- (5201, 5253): 895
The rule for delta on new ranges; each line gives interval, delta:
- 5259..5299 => 8.9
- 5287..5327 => 9.7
